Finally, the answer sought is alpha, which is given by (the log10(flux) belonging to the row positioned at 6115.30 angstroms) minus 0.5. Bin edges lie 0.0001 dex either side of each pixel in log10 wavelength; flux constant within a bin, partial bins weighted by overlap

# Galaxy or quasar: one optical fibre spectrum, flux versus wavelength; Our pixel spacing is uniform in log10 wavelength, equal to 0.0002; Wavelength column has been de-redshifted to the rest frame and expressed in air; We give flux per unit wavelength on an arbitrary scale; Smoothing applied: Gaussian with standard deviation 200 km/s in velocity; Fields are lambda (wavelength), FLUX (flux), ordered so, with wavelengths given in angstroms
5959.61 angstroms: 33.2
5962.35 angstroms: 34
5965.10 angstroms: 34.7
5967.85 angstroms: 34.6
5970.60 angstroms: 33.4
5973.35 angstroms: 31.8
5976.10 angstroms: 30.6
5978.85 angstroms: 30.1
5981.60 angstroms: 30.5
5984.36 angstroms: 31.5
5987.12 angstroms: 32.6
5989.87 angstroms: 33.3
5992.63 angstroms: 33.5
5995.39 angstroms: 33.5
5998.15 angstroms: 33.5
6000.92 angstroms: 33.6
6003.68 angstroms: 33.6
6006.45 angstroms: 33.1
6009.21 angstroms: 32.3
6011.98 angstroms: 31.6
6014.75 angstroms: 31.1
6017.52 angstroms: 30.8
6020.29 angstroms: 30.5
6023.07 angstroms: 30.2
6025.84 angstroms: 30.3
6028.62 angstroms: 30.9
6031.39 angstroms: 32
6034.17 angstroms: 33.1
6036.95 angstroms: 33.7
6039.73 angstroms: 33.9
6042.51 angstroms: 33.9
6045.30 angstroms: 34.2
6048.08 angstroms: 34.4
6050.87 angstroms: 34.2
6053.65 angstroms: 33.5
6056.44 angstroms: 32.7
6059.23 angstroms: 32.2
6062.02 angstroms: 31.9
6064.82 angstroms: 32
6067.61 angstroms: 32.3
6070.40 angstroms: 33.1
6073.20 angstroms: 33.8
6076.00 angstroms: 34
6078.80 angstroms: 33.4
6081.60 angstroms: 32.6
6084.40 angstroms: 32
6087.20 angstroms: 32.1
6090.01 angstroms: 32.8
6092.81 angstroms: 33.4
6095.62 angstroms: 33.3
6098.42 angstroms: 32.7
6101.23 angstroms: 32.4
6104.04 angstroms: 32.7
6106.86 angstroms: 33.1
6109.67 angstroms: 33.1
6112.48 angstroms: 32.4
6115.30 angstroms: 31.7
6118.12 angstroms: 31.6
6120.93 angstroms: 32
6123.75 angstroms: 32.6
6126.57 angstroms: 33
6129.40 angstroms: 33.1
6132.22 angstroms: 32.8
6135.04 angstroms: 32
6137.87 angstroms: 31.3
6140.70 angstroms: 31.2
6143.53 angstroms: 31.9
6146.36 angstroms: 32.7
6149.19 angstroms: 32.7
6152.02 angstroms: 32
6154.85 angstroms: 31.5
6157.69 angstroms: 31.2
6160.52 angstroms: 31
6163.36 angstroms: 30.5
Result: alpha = 1.00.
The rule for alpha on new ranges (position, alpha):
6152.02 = 1.01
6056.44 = 1.01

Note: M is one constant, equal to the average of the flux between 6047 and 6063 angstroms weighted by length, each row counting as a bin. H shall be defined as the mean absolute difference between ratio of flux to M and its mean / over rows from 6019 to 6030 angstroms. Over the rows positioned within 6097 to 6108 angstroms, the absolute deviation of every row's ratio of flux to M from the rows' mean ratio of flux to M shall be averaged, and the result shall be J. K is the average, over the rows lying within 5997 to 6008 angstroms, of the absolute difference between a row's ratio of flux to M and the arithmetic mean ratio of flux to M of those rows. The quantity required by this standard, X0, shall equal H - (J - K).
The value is 0.006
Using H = 0.007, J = 0.006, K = 0.0053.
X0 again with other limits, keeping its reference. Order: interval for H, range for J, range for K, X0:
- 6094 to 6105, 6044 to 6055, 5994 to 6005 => 0.001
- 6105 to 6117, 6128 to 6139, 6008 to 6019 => 0.011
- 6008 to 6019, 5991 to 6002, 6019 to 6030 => 0.021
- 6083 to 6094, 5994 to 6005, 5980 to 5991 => 0.044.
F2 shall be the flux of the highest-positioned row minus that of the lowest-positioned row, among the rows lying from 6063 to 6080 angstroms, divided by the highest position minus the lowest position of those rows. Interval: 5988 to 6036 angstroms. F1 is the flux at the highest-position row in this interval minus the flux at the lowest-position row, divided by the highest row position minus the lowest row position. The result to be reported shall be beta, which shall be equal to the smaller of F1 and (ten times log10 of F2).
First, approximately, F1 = -0.005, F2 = 0.10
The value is -10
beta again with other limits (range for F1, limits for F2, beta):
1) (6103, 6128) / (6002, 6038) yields -25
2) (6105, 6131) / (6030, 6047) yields -8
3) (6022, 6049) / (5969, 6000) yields -24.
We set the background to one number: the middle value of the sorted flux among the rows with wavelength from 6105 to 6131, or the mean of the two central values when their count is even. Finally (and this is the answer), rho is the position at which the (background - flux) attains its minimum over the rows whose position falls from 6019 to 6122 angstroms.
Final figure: 6048.08 angstroms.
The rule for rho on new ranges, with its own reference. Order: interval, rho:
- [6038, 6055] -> 6048.08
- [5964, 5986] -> 5965.10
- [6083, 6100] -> 6092.81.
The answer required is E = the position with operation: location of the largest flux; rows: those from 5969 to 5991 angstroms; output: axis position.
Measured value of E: 5970.60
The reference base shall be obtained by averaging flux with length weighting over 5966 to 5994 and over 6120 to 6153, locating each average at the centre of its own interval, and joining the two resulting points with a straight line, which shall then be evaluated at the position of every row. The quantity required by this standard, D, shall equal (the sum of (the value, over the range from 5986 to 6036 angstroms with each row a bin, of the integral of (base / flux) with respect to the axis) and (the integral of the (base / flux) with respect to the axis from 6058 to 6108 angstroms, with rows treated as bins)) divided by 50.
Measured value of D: 1.988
